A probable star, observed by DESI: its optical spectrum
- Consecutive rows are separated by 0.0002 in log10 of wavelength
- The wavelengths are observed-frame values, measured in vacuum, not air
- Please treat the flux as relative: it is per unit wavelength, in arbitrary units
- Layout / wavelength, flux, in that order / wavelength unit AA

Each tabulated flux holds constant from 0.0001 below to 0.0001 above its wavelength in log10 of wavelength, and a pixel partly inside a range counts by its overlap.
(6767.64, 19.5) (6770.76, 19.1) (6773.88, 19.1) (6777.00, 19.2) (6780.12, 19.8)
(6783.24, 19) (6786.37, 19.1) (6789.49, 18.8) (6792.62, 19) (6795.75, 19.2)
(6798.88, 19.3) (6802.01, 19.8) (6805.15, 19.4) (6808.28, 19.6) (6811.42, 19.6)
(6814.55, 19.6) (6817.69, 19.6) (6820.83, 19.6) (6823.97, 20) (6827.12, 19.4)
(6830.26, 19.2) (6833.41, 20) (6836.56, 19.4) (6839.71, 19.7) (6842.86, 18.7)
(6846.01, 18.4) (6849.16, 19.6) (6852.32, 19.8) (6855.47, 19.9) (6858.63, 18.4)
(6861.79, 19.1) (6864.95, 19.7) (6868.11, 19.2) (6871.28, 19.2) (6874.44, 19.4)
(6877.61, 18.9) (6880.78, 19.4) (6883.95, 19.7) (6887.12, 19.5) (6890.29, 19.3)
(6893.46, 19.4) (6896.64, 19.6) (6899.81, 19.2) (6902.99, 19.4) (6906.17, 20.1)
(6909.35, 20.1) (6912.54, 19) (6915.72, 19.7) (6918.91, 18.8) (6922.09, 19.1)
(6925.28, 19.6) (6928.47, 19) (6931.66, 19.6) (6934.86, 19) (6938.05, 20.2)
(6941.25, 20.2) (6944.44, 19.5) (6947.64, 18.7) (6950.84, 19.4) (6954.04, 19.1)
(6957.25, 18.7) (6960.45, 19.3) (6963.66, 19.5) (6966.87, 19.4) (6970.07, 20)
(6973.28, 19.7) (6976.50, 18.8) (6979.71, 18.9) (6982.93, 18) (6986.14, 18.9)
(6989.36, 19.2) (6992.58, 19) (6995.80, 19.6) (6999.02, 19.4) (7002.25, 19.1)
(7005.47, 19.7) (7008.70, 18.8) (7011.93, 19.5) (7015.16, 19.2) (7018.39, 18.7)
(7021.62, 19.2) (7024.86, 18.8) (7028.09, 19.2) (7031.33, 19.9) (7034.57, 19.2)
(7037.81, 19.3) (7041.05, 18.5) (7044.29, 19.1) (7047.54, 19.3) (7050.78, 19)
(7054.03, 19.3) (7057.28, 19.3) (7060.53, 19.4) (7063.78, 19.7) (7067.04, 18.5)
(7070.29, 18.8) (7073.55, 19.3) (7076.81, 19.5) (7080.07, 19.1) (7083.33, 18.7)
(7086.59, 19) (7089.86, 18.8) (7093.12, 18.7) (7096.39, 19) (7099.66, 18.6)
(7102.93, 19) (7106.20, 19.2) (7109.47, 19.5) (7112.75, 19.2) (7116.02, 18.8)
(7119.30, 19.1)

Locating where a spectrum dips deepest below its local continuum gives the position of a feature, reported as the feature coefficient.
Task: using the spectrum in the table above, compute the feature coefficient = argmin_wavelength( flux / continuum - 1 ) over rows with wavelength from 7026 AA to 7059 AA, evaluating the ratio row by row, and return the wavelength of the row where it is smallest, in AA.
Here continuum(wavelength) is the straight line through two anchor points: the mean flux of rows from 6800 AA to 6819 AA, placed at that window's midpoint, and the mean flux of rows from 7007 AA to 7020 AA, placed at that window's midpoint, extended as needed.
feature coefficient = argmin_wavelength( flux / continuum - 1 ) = 7041.05 AA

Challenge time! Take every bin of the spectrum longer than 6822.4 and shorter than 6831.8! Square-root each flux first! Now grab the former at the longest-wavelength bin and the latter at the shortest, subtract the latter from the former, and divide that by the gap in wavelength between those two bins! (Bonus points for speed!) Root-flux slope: -0.014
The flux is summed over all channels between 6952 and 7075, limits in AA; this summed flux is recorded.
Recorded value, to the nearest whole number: 728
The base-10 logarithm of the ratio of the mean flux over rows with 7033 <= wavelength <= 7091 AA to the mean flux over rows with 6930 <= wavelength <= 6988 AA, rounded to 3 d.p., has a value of -0.004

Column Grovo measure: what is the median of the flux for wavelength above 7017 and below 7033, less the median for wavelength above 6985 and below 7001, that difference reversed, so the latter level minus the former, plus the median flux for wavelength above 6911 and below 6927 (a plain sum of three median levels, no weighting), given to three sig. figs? 19.1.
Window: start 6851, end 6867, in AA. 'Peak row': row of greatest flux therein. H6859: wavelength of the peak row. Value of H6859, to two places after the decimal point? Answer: 6855.47 AA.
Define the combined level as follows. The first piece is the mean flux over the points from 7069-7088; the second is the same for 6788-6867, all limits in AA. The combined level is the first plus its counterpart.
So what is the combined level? 38.5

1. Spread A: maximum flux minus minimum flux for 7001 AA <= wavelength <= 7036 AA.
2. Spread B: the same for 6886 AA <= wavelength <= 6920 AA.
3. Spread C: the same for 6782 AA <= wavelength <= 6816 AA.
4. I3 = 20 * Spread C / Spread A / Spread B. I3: 12.8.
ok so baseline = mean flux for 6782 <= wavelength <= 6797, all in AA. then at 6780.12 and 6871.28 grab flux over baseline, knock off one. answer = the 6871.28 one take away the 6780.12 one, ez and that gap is -0.03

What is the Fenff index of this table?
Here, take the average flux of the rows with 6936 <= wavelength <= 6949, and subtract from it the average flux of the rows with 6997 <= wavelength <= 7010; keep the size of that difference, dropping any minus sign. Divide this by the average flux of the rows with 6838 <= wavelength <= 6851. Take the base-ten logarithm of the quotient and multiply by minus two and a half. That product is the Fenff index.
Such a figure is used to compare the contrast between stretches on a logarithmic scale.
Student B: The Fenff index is 4.2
